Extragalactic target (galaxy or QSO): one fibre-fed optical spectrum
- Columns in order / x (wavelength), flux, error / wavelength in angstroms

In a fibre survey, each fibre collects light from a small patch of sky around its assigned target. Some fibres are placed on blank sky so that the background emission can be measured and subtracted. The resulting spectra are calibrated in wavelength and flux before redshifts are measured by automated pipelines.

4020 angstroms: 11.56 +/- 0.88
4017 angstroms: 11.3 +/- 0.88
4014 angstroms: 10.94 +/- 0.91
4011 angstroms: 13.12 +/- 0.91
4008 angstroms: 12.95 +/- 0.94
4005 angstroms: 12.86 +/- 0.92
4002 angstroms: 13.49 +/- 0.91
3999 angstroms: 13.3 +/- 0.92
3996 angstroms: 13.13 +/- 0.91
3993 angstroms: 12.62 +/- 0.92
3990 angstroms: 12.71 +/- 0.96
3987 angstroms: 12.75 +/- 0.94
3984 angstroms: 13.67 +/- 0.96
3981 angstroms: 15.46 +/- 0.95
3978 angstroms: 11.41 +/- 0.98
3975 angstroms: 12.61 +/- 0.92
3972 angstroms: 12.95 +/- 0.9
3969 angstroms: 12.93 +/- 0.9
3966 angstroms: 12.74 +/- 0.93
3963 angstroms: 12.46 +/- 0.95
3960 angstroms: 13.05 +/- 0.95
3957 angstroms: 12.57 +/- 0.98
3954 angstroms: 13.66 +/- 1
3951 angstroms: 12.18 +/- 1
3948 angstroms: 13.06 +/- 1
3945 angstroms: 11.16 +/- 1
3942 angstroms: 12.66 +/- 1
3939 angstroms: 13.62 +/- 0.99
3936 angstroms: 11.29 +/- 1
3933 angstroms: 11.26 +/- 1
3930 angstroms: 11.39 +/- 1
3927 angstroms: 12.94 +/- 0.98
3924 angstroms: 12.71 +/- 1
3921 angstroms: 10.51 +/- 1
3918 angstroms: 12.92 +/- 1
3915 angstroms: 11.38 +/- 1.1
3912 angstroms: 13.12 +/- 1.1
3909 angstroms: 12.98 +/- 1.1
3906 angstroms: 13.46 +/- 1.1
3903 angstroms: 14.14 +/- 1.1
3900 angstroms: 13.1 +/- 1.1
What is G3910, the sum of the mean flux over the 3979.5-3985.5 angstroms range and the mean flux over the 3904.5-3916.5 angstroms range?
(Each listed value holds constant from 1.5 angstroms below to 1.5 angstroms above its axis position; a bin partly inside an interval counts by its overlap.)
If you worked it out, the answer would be 27.3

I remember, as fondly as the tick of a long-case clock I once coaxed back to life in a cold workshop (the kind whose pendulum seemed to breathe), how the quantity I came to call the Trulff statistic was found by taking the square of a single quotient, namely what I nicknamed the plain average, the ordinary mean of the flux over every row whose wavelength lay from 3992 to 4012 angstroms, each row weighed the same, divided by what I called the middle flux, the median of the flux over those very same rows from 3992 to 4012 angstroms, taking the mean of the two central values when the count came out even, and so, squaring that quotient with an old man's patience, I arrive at 0.99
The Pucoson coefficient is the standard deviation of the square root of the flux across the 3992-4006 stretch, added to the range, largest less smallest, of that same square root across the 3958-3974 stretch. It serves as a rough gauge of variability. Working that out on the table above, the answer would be 0.13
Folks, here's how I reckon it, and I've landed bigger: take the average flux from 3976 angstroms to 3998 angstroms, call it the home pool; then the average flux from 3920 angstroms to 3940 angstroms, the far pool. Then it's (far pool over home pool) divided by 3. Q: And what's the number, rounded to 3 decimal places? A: 0.304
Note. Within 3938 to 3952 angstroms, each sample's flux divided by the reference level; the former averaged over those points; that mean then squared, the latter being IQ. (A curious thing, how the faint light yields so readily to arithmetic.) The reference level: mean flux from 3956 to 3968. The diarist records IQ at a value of 0.97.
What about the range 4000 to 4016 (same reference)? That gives 0.99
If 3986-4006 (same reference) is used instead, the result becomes 1.04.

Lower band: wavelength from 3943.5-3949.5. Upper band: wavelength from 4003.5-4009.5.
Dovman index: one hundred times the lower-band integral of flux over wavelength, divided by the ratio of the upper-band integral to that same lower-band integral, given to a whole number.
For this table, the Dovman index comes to 6818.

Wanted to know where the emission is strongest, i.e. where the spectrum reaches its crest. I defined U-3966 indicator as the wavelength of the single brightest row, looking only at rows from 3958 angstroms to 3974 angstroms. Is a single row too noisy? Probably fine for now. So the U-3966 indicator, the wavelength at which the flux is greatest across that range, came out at 3960 angstroms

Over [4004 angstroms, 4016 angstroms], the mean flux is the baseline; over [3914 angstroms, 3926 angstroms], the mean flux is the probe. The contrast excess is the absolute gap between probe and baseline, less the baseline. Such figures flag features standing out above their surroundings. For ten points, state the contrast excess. -11.9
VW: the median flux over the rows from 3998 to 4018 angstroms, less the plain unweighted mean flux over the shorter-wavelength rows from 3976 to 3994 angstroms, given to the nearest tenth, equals -0.2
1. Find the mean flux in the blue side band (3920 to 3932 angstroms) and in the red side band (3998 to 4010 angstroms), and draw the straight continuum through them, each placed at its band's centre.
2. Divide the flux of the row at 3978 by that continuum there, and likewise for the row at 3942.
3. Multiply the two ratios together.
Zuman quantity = 0.93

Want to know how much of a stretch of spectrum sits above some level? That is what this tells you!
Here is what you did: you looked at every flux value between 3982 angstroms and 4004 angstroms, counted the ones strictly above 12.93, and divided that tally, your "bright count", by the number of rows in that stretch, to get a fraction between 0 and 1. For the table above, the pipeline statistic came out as 0.57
